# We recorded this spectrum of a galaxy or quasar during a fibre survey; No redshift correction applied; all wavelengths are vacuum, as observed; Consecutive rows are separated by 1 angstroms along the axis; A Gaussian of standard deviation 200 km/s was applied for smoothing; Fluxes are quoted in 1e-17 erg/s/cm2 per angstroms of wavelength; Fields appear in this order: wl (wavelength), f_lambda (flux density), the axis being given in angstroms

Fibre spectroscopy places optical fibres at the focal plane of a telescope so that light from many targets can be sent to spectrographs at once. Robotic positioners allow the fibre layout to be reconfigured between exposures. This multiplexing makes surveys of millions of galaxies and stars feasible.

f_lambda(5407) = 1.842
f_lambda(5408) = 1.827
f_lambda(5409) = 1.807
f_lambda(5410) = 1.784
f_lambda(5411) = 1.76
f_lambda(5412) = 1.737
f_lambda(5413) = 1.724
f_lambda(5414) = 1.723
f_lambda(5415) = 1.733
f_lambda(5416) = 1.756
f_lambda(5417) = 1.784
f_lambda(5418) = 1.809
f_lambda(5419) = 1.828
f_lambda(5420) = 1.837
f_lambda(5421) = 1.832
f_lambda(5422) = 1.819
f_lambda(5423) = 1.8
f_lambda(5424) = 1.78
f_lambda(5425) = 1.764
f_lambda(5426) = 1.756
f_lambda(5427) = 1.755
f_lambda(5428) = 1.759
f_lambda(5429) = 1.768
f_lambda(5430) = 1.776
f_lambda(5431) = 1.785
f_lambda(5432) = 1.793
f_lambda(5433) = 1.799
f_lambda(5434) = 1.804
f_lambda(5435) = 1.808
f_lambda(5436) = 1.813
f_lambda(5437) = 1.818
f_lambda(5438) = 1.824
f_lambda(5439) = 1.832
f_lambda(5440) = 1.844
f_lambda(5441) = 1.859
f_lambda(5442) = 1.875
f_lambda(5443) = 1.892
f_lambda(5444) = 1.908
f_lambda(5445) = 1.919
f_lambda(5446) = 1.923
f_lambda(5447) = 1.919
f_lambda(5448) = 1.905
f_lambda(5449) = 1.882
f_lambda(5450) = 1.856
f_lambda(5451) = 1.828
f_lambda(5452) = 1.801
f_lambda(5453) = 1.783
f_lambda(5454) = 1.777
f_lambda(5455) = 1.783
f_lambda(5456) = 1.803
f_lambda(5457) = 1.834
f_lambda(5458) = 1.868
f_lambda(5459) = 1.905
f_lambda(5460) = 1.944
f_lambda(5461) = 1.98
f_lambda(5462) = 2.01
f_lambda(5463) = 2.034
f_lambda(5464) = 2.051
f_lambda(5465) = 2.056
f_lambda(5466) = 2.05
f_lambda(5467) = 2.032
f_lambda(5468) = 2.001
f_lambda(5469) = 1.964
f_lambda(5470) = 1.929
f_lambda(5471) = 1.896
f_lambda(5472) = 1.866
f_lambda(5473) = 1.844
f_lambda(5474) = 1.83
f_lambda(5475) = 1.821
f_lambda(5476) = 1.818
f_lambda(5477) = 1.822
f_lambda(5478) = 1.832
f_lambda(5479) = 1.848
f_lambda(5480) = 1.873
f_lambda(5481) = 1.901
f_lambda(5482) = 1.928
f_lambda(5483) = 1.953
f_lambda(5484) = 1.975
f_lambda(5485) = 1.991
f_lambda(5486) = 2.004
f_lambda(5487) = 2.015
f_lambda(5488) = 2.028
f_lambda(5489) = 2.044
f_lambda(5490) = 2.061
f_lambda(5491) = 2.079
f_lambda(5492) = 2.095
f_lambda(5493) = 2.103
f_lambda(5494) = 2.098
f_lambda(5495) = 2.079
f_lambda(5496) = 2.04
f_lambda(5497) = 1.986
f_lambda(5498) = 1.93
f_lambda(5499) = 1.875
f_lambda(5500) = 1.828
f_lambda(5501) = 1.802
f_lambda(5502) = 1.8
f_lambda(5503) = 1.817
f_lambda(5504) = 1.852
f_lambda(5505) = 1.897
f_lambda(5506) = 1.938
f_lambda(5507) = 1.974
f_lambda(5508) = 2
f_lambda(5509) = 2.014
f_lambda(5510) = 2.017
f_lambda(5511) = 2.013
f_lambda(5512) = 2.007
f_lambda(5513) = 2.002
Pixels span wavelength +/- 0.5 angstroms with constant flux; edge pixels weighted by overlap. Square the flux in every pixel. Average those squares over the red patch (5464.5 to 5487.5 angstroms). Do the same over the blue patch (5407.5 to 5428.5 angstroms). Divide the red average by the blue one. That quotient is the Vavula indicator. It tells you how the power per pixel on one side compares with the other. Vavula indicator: 1.17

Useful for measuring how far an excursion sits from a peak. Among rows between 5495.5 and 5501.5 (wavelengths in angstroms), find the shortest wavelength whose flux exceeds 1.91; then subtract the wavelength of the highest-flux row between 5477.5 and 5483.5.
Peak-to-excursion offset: 13 angstroms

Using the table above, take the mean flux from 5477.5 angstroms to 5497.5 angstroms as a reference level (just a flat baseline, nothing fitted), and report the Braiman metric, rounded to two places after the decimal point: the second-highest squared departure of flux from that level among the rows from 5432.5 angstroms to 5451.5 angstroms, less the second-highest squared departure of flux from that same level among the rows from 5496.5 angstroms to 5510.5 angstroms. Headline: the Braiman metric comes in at 0.00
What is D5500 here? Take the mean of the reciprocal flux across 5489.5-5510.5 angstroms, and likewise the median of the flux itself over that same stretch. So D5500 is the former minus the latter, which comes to -1.48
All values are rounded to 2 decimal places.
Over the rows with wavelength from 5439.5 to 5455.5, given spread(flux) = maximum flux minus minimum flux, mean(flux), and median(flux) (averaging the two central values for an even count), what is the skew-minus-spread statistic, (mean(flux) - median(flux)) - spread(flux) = -0.15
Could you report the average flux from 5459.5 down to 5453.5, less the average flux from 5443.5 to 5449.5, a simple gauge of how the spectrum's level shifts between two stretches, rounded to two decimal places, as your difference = -0.08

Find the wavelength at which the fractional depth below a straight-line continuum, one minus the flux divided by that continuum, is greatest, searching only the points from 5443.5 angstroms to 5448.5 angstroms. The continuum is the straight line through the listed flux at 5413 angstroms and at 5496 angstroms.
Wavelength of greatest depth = 5448 angstroms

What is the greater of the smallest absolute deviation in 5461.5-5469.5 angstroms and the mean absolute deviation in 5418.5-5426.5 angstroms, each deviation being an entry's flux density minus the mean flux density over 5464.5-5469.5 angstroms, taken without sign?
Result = 0.22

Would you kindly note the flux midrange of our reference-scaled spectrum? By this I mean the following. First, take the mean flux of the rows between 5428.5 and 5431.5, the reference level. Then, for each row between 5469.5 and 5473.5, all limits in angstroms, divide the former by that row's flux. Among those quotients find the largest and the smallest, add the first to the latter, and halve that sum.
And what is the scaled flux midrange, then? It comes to 0.94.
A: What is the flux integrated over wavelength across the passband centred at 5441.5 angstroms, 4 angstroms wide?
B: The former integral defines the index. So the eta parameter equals 7.5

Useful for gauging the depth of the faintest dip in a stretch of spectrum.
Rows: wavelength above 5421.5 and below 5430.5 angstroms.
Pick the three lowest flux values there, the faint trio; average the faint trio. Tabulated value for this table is 1.76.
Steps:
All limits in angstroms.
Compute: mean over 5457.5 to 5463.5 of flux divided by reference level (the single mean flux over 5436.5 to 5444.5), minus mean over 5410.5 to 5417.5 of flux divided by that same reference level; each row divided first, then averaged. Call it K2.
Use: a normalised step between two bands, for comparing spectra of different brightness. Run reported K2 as 0.11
